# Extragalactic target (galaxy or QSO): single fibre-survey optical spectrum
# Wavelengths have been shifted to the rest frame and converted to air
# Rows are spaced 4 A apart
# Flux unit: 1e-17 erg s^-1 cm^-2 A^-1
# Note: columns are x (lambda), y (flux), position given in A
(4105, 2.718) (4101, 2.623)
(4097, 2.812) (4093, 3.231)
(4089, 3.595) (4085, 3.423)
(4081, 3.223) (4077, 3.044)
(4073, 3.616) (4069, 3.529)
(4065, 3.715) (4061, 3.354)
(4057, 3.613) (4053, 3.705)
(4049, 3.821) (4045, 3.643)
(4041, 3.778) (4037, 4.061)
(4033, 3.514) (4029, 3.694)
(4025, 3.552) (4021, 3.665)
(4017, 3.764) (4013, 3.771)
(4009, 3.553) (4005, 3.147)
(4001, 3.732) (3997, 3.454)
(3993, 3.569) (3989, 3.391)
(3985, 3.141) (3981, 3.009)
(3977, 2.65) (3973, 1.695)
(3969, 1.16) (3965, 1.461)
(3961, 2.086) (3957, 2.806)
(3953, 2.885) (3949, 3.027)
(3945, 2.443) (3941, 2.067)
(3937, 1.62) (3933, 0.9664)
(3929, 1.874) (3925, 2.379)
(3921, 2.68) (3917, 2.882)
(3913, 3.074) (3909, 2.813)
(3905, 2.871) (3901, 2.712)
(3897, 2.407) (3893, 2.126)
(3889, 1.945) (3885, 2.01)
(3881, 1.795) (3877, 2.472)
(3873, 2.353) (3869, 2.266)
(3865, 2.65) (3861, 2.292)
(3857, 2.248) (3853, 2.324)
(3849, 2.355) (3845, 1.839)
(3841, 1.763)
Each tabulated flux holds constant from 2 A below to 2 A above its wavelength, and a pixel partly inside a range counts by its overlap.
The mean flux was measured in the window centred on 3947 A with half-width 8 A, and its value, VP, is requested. 2.6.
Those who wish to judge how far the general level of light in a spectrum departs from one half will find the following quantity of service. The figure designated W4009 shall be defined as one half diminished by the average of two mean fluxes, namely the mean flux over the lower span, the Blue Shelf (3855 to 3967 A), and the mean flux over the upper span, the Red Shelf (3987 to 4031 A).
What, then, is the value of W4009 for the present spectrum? -2.45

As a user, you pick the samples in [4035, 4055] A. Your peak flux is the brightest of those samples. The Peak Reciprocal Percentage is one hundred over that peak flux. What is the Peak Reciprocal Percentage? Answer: 24.6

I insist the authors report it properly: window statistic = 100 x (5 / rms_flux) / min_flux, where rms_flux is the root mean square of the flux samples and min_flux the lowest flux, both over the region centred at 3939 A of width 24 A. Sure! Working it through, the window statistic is 246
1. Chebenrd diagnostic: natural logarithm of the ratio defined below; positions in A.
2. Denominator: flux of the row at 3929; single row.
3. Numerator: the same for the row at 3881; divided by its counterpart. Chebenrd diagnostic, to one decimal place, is 0.0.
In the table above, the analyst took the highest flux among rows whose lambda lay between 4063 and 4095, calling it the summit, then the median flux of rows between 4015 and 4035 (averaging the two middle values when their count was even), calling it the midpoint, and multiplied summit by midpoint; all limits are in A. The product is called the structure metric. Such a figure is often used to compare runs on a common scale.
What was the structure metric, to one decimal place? 13.6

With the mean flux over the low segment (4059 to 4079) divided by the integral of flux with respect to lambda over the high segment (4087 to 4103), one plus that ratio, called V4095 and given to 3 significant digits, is 1.07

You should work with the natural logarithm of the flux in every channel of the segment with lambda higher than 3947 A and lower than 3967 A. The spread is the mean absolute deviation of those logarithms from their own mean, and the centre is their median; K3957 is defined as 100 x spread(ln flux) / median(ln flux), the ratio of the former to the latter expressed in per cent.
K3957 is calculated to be 24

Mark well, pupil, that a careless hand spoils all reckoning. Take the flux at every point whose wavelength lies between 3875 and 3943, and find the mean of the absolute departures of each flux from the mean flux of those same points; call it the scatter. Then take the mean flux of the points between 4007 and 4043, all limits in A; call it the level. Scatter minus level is -3.26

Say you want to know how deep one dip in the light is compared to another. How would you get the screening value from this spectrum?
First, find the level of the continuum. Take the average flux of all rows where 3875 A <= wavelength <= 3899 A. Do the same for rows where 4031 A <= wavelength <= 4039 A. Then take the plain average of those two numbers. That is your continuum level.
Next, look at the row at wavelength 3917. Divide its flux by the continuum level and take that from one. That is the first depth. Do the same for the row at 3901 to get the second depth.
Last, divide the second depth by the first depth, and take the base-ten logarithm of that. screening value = 0.5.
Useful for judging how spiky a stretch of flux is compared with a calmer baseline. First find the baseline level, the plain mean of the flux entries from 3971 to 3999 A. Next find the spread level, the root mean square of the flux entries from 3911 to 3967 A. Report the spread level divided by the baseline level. 0.80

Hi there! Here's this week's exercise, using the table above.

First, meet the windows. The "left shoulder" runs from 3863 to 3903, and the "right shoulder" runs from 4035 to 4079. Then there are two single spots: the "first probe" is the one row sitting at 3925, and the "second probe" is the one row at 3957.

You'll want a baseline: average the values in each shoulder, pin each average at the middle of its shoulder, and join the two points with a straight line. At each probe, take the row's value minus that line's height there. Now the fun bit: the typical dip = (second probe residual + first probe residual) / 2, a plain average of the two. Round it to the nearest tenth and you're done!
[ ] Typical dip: -0.1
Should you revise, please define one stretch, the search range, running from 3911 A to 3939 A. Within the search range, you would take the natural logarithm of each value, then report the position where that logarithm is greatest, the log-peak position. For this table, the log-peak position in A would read 3913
